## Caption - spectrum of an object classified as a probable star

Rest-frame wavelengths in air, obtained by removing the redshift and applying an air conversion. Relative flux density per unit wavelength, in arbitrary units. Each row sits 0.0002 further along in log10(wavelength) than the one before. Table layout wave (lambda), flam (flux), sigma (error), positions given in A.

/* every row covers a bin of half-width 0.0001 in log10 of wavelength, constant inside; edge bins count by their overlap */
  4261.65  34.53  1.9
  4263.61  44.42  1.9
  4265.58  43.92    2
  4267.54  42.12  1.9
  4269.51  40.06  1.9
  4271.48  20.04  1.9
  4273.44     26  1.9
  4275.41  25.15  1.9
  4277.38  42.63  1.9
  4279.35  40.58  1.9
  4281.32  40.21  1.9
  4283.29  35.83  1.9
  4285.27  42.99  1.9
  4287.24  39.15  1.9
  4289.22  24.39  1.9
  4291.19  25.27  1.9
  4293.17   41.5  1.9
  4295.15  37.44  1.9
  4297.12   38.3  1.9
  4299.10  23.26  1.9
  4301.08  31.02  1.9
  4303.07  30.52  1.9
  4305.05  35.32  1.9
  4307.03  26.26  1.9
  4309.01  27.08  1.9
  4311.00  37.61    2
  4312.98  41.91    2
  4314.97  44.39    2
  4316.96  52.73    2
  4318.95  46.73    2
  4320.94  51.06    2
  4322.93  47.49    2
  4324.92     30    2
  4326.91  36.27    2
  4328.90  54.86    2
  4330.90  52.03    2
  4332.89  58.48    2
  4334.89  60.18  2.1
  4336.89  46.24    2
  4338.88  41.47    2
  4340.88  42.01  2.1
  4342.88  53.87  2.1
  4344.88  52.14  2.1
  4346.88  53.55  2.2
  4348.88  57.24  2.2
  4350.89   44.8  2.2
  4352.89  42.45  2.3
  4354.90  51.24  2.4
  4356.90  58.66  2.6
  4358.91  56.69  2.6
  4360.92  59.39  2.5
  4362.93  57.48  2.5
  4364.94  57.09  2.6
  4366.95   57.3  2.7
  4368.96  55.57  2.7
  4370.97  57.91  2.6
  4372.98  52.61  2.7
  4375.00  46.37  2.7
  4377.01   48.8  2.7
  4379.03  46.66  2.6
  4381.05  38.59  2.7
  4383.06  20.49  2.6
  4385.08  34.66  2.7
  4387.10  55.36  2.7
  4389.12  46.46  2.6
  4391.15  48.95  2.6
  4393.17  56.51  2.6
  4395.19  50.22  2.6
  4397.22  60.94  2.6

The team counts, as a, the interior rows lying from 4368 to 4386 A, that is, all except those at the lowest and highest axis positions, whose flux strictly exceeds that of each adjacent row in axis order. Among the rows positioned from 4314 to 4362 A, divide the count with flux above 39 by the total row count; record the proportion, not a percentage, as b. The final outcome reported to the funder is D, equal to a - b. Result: 1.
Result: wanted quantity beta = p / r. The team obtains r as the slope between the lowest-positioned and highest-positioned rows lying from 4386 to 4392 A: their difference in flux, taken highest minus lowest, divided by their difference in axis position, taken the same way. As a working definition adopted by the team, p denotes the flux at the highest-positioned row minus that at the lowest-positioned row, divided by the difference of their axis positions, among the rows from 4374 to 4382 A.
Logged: 0.8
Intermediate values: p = -1.3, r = -2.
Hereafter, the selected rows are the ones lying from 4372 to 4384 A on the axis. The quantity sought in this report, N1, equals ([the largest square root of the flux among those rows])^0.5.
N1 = 2.69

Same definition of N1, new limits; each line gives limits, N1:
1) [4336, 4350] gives 2.75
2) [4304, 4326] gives 2.69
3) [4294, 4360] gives 2.79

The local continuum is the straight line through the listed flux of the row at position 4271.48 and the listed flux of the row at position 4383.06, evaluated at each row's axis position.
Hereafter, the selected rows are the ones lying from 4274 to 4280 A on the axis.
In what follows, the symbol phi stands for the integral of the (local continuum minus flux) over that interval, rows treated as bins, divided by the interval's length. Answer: -15.1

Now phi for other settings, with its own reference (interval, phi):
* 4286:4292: -10.2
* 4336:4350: -29.2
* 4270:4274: -4.8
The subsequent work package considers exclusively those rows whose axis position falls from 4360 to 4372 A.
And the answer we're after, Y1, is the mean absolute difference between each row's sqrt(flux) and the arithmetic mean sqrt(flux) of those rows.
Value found 0.05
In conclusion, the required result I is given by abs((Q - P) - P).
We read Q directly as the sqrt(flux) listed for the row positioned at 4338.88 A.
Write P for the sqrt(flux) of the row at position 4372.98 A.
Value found 8.1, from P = 7.3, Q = 6.4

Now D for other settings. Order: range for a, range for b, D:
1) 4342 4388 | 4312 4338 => 5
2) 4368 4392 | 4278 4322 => 3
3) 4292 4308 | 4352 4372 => 2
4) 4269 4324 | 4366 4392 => 8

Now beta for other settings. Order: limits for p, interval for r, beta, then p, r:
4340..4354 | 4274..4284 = 0.0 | 0.0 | 1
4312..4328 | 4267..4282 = 2.9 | -0.4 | 0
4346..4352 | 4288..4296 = -1.0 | -2.2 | 2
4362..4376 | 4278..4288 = 5.1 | -0.9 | 0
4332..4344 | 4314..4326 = 0.3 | -0.5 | -1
